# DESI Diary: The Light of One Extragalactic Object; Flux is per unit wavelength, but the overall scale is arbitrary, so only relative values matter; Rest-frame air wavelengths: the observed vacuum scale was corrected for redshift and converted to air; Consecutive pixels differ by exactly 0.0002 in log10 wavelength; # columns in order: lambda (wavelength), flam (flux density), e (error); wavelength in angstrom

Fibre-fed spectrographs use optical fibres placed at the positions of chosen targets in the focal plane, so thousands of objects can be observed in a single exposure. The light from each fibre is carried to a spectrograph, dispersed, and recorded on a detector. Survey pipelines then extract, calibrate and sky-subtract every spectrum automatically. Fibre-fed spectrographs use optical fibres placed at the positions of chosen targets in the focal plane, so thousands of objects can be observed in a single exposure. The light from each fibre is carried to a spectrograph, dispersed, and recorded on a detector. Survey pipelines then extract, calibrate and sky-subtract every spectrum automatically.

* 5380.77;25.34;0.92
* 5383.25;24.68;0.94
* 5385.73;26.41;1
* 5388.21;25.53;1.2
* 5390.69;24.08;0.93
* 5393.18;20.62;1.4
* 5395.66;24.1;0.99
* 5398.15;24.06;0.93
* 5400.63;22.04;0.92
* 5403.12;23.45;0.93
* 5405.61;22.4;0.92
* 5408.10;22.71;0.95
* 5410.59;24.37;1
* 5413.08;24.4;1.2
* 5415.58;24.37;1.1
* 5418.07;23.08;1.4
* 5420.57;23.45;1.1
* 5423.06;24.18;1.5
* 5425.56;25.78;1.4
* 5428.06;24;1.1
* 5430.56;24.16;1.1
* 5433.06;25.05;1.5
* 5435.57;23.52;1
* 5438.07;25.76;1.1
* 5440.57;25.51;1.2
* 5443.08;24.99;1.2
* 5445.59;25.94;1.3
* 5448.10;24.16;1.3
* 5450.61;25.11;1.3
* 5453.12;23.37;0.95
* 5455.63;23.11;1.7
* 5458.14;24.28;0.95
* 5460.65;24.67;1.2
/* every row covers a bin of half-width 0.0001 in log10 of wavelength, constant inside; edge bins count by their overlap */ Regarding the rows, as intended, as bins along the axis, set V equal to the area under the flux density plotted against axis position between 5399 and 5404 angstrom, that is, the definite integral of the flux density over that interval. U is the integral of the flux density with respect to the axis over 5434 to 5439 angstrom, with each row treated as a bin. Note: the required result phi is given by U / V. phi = 1.08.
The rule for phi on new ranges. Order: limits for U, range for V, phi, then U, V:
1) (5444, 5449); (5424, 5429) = 1.01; 125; 124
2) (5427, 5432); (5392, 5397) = 1.08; 121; 112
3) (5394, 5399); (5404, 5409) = 1.05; 119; 113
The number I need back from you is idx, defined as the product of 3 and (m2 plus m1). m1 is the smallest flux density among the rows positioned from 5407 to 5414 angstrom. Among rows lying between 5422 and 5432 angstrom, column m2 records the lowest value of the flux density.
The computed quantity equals 140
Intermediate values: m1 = 22.71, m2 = 24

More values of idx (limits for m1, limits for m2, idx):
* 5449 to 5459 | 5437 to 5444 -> 144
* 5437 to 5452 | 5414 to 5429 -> 142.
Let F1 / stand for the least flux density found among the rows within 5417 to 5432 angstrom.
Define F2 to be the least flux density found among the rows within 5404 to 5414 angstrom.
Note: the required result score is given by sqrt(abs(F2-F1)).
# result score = 0.82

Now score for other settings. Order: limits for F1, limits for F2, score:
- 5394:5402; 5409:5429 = 1.02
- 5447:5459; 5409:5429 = 0.17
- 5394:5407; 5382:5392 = 1.43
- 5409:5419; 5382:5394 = 1.57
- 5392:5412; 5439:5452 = 1.88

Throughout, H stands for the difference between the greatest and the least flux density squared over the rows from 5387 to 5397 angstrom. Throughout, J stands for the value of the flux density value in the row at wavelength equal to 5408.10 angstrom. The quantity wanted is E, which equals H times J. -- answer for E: 5146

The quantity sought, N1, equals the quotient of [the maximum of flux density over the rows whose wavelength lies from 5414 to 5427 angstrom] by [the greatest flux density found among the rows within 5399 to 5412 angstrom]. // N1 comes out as 1.06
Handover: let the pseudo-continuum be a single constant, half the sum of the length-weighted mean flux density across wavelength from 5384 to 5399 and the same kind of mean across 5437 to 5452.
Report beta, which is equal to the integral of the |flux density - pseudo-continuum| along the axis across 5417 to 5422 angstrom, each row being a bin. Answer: 6.9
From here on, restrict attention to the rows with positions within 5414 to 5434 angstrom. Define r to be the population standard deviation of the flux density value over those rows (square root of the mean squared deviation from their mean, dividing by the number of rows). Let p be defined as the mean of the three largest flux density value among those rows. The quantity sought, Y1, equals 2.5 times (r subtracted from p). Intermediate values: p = 25.1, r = 0.80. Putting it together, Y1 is 60.7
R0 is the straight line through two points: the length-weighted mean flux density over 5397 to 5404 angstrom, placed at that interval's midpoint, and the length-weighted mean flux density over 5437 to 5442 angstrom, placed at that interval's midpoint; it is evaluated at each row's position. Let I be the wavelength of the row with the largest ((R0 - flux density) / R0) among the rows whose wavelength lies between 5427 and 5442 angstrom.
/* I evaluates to 5435.57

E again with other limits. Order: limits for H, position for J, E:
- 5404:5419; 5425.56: 2413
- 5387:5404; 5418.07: 5230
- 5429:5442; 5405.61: 2473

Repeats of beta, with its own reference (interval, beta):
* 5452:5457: 7.1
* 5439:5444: 3.1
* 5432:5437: 4.0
